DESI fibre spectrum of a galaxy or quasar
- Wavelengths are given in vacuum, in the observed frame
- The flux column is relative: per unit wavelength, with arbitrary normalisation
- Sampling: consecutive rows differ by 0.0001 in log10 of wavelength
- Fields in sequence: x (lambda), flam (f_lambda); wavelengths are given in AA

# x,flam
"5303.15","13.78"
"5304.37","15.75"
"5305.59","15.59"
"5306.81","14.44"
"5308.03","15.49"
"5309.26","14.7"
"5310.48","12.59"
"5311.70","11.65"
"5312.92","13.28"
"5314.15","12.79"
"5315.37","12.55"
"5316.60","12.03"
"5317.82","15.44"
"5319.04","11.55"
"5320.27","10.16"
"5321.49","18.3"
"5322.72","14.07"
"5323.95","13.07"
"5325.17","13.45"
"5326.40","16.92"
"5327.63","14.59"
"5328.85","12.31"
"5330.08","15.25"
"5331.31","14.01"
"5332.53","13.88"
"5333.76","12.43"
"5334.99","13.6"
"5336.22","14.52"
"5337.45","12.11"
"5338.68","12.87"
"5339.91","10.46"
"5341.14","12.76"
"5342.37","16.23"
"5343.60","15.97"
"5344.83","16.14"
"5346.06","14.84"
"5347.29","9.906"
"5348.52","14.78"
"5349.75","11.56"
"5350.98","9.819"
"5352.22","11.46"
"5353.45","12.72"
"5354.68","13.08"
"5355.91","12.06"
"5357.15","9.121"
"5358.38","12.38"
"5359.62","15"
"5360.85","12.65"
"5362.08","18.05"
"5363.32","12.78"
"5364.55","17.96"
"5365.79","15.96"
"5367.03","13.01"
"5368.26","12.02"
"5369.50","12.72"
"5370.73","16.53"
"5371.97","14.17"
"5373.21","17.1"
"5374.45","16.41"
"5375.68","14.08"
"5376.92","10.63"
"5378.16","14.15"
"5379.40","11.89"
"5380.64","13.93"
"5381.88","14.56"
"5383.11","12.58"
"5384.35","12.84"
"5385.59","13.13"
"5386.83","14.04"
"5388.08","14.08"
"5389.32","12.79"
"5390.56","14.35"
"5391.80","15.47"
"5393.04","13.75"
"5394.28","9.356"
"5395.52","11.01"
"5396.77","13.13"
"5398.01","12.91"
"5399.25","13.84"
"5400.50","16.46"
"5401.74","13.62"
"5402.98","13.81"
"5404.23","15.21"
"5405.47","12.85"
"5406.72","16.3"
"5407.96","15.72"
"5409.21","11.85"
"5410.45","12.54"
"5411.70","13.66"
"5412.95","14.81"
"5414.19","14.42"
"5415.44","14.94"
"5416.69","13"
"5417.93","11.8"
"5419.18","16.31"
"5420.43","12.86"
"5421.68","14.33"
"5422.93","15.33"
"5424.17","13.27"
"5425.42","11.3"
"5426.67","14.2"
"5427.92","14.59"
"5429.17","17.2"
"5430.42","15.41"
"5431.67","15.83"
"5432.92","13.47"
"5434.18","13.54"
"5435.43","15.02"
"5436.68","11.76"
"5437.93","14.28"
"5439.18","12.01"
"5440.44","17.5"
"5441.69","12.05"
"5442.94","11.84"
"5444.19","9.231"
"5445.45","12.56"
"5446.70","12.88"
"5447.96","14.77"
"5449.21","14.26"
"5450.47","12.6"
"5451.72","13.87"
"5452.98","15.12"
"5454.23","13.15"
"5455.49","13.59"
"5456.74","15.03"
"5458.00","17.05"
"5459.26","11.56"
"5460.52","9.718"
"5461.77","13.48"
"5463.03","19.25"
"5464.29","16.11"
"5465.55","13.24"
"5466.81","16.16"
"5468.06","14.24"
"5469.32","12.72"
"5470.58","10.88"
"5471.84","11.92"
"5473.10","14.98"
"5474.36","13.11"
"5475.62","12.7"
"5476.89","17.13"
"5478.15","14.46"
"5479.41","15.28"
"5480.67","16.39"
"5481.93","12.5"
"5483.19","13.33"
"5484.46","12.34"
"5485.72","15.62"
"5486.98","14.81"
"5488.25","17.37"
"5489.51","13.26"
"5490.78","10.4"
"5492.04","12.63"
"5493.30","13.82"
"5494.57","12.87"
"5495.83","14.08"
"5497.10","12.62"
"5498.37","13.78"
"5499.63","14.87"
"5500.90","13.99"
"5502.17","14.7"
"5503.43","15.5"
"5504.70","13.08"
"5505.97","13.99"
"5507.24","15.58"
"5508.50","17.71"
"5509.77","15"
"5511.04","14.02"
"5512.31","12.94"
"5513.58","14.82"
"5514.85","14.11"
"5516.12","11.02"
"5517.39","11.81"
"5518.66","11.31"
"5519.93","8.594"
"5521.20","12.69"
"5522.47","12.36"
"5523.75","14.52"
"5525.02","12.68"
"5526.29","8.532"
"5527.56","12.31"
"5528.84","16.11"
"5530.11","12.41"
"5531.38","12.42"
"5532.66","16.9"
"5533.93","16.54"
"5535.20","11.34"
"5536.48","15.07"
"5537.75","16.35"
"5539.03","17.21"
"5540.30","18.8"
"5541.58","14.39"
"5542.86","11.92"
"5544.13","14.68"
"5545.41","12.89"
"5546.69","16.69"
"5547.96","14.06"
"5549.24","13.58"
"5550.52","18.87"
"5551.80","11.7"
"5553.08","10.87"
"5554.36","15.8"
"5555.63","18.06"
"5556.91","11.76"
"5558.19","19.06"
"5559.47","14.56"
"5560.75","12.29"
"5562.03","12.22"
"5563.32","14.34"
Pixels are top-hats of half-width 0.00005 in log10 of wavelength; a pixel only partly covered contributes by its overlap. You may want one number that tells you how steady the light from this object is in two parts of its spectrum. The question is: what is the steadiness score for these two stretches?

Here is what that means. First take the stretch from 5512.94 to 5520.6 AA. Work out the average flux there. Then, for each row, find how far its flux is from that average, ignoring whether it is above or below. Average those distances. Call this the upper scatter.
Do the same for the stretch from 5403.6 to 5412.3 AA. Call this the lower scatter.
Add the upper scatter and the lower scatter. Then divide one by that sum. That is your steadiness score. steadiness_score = 0.32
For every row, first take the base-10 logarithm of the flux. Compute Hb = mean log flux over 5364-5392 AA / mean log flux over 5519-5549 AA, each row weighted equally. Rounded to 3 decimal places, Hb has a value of 1.010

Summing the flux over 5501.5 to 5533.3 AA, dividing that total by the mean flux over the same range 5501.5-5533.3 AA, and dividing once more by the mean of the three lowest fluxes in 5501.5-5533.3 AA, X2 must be 2.66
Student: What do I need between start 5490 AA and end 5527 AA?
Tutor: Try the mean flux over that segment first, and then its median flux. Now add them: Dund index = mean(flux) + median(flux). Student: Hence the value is 27.0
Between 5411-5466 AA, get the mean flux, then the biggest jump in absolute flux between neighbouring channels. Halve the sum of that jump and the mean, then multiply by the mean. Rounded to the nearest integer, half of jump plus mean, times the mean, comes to 137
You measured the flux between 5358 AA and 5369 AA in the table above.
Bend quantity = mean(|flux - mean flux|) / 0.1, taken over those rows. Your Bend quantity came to 21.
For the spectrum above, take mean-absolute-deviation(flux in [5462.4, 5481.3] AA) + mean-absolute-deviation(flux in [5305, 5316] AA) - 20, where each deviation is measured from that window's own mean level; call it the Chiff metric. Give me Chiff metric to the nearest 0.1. -17.0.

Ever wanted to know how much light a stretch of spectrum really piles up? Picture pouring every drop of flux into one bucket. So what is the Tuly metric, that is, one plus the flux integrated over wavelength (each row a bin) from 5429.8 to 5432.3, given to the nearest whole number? 40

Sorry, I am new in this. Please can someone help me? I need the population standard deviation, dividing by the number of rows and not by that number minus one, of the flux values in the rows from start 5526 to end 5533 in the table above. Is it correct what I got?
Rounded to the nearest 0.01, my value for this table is 2.77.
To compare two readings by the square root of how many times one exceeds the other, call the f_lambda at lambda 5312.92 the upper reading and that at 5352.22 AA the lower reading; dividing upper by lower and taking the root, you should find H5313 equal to 1.08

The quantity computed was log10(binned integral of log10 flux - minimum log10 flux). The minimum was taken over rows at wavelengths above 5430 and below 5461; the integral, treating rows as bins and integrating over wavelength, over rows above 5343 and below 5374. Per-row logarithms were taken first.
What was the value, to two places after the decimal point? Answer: 1.53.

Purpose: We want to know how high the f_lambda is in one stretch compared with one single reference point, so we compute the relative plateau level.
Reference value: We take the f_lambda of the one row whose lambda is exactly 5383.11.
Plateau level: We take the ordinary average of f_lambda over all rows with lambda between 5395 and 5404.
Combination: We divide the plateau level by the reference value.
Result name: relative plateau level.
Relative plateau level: 1.08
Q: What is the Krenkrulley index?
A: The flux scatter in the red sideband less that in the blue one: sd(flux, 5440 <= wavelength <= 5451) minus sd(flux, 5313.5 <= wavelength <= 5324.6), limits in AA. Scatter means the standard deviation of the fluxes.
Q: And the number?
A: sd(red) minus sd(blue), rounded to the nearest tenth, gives -0.1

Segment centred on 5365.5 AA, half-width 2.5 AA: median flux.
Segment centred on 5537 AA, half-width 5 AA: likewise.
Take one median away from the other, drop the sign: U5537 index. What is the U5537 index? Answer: 2.0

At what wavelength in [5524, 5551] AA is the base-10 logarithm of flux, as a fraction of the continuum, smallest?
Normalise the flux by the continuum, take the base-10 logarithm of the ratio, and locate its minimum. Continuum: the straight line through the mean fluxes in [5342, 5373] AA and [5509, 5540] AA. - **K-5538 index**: 5526.29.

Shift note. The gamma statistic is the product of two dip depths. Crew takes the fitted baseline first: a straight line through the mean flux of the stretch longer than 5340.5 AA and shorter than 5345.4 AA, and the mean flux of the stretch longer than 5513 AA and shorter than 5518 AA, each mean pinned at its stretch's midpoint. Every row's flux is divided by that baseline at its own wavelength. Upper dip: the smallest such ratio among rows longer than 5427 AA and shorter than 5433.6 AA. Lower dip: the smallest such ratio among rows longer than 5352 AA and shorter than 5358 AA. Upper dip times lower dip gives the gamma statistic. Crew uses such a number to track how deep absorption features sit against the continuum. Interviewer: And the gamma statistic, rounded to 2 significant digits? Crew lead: 0.58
